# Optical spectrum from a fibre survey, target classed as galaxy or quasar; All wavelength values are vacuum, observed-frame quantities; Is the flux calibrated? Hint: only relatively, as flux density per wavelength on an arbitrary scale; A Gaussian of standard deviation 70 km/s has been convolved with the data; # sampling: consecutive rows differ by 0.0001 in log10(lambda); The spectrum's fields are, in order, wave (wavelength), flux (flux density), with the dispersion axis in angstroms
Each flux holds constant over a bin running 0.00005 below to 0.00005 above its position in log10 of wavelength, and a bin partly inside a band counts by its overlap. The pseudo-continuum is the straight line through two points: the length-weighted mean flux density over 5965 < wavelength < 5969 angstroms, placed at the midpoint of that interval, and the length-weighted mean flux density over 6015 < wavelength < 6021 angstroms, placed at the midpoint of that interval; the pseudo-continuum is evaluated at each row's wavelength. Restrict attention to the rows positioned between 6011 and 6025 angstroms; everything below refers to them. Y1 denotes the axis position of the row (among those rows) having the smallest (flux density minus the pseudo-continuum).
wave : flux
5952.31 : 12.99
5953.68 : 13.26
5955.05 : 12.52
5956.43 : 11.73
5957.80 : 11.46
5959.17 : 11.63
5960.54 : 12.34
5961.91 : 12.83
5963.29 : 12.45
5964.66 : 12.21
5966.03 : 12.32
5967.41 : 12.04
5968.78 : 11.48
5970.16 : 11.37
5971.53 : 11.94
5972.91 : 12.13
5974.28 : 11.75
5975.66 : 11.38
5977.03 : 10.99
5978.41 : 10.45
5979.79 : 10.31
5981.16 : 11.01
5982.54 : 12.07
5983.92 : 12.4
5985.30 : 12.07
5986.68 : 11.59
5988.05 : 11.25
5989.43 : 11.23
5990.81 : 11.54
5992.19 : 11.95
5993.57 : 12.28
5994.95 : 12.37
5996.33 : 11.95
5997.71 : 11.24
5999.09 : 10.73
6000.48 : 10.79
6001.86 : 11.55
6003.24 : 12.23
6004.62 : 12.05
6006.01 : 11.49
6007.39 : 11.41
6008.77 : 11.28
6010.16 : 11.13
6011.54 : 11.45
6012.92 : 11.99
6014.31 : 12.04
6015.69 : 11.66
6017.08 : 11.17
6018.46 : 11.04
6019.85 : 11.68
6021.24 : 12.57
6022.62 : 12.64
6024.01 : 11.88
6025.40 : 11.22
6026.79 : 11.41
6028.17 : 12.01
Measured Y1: 6018.46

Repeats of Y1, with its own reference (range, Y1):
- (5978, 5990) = 5979.79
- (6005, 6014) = 6010.16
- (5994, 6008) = 5999.09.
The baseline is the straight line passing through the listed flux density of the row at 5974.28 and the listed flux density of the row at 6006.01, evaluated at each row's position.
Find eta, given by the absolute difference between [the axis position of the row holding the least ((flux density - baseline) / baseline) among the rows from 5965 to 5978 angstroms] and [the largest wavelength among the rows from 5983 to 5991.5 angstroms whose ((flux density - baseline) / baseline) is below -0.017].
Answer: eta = 12.4 angstroms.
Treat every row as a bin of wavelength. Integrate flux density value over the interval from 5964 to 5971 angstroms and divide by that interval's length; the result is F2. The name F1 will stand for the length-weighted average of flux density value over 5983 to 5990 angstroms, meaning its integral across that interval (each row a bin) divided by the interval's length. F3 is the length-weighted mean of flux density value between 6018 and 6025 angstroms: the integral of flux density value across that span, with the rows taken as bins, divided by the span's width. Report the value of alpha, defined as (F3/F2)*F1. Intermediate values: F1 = 11.7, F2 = 11.9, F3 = 11.95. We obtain 11.8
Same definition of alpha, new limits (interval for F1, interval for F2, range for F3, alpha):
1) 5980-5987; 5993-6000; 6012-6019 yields 11.7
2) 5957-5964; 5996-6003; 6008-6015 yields 12.5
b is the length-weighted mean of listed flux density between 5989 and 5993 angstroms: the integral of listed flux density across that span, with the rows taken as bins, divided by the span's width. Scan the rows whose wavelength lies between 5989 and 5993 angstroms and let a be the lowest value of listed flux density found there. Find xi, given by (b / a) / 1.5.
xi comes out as 0.689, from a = 11.23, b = 11.6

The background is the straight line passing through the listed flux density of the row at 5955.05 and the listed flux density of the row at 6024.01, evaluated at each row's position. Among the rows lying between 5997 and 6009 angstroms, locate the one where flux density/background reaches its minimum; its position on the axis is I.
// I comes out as 5999.09 angstroms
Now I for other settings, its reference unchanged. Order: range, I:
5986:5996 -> 5989.43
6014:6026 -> 6018.46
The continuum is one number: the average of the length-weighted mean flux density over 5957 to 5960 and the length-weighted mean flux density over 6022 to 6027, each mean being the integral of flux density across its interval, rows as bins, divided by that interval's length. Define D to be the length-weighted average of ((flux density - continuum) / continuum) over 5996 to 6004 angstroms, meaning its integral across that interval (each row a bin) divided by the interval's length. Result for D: -0.026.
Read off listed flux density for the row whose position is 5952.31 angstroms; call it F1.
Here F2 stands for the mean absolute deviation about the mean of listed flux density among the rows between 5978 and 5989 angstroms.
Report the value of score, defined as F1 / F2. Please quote 20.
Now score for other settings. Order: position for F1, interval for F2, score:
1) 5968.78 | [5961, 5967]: 61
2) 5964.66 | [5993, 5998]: 33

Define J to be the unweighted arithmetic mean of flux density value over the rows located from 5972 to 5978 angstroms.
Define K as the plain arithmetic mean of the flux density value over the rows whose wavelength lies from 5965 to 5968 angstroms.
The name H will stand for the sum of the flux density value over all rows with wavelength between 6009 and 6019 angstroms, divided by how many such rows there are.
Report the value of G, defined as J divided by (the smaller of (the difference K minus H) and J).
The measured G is 17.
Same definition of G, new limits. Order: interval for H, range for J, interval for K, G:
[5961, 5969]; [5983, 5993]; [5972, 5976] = -25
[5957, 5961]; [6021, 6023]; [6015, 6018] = -32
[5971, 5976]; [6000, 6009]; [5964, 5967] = 25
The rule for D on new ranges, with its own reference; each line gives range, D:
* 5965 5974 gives 0.016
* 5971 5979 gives -0.022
